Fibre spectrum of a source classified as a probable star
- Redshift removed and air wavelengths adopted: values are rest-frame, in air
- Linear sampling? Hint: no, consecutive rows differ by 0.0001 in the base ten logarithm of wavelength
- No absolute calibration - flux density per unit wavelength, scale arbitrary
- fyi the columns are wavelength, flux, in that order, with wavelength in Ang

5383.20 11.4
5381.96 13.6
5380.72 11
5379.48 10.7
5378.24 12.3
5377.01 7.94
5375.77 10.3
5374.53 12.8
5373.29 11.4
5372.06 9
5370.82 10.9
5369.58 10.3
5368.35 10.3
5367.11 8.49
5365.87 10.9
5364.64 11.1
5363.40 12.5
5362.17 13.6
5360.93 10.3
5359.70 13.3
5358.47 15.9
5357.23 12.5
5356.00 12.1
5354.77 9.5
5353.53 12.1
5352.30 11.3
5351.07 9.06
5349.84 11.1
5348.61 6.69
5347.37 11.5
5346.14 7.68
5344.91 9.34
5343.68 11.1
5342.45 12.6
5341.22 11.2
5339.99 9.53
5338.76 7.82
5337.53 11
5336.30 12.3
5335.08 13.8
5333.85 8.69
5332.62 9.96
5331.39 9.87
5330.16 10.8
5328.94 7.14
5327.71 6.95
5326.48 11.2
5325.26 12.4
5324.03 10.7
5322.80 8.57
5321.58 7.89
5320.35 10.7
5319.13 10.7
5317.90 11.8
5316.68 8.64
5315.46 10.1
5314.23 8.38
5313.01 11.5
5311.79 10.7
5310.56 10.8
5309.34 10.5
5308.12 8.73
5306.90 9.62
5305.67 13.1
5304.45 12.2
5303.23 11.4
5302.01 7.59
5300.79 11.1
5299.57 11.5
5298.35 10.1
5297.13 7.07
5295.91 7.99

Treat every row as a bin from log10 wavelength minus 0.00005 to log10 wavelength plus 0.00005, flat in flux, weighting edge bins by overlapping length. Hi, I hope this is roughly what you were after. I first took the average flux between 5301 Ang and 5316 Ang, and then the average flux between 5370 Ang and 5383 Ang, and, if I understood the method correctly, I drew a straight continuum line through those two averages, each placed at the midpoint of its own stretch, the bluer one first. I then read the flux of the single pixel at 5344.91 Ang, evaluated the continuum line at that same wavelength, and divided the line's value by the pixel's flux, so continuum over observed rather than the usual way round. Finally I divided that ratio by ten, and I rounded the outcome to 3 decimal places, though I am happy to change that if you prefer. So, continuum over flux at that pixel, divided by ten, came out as 0.115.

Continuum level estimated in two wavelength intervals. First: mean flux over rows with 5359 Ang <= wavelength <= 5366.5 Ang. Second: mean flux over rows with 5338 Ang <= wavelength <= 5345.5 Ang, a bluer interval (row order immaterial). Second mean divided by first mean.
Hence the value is 0.86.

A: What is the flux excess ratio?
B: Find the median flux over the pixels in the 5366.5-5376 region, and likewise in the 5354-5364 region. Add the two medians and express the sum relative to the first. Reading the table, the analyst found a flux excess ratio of 2.21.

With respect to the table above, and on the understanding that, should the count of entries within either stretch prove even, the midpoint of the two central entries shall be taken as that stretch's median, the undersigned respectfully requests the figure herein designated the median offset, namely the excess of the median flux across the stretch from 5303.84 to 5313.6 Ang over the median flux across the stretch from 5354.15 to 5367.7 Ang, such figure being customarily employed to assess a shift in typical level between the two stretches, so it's -1.35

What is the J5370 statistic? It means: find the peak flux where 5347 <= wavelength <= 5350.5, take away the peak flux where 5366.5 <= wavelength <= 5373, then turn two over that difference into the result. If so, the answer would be 3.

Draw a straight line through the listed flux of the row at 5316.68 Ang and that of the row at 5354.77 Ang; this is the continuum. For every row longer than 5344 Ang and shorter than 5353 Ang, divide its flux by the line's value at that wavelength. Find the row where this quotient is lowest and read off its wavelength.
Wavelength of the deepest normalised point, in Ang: 5348.61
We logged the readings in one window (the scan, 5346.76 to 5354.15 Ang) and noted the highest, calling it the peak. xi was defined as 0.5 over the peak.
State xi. 0.0413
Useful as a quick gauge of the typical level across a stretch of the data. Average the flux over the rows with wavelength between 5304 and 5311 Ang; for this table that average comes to 10.8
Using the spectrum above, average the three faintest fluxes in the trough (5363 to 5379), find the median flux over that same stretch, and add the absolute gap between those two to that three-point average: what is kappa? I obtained 10.9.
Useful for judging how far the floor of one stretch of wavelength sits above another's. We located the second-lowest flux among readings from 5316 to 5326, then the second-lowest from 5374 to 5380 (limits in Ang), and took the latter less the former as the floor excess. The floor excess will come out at 1.7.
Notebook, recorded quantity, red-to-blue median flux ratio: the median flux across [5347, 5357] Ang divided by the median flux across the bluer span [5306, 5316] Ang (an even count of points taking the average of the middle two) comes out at 1.09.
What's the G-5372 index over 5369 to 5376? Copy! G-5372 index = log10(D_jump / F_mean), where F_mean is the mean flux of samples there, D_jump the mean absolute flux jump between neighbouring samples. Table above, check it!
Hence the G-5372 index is -0.79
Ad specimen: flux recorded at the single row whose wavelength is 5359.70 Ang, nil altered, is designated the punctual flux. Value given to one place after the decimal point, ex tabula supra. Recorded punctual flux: 13.3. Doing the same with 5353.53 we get 12.1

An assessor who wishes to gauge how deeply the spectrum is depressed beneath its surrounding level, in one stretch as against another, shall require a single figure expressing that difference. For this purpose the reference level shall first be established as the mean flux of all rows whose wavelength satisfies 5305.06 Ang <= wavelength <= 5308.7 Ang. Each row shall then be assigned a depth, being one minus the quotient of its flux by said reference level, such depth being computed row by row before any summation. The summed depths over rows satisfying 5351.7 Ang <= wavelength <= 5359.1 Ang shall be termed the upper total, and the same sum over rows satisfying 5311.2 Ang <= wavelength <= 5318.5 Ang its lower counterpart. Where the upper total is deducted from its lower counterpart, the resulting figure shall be 1.2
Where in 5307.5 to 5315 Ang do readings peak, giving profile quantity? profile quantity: 5313.01 Ang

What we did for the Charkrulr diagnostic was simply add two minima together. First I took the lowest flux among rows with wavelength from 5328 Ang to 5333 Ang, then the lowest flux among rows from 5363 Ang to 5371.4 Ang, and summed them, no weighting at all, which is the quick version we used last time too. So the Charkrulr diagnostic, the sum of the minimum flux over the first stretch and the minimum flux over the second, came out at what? 15.6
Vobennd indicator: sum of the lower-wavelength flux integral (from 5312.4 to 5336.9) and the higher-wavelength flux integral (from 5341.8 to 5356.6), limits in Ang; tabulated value 401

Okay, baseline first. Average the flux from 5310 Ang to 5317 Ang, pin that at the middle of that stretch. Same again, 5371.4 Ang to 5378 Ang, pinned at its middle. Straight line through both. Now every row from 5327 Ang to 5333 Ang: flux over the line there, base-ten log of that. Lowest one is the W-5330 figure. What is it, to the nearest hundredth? -0.16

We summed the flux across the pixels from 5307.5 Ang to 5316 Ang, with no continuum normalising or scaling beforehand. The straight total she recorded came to 70.7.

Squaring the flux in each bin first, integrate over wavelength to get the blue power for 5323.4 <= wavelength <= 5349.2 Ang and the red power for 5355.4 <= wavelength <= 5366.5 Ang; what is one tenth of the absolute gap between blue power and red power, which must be 98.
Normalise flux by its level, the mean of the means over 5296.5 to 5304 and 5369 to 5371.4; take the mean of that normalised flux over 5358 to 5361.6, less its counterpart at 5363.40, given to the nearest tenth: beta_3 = 0.1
